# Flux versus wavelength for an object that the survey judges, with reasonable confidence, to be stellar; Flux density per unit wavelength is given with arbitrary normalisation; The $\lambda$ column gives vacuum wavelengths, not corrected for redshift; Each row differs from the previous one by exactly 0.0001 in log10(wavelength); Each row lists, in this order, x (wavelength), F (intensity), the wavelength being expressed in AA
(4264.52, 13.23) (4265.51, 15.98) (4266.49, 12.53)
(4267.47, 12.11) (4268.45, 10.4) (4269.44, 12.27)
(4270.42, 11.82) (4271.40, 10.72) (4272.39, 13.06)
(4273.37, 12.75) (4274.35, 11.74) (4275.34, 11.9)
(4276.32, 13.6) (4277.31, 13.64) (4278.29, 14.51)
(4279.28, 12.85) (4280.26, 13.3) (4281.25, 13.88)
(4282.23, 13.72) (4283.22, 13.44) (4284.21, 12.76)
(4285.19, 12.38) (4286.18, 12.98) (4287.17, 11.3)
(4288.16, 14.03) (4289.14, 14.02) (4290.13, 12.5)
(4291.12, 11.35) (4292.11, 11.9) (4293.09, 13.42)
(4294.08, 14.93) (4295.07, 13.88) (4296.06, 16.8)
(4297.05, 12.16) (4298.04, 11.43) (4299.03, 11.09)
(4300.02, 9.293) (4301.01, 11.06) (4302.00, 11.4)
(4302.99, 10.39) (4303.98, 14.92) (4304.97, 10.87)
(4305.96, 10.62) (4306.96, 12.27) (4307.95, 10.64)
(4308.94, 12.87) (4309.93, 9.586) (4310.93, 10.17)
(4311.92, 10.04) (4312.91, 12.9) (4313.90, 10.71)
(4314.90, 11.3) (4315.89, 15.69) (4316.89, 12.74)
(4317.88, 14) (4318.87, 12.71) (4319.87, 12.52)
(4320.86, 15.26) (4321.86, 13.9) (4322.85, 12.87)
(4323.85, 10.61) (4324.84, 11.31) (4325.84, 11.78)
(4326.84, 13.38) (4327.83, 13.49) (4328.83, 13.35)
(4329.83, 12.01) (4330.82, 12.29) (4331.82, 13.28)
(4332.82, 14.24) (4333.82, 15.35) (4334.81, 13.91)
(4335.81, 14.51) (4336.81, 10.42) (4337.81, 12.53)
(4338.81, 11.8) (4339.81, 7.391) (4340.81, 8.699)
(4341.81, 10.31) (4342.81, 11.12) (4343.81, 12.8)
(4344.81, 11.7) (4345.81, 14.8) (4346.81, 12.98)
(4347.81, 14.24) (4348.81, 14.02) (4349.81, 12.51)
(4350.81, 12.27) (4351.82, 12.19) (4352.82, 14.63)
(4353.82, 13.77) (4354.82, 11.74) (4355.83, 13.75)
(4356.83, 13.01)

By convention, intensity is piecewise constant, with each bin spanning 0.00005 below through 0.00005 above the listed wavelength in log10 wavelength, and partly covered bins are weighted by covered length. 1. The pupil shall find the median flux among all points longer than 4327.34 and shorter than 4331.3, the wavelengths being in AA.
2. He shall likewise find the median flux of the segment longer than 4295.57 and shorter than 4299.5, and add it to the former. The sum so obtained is 24.6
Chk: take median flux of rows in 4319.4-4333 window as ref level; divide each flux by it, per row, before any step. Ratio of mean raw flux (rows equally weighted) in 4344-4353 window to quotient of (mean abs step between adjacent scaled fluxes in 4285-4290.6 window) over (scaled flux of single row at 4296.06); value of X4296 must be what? 170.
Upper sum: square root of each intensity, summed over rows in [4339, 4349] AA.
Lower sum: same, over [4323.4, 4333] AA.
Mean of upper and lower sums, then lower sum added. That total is 70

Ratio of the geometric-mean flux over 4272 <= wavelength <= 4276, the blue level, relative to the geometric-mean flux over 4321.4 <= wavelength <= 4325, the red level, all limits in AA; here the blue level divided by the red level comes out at 1.02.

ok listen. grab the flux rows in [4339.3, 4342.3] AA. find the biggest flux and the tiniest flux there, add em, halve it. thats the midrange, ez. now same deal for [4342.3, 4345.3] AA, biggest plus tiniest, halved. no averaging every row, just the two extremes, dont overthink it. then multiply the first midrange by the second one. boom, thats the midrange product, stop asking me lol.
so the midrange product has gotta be 106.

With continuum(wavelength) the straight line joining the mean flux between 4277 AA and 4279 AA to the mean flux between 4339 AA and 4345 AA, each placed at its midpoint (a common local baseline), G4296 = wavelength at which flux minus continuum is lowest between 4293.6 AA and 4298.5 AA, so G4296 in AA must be 4298.04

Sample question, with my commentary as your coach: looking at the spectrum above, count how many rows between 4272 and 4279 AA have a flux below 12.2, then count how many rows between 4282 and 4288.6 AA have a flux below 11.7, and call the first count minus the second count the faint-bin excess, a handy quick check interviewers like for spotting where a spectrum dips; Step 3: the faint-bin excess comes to 1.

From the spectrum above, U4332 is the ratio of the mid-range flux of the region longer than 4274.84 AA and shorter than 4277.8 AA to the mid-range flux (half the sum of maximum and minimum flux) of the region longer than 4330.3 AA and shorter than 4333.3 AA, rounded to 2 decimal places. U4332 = 0.96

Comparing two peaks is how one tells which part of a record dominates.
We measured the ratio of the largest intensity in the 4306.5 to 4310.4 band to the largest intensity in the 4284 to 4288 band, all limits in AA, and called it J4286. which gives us 0.99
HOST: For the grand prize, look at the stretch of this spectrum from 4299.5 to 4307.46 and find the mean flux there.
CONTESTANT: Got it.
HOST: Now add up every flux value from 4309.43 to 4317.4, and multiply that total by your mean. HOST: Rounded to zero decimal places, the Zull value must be 1057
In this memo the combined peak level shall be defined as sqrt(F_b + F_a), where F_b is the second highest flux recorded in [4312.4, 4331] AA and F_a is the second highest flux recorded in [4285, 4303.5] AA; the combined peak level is 5.49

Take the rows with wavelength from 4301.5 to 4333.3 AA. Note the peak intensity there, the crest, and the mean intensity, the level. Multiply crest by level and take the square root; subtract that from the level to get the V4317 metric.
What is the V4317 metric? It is -1.6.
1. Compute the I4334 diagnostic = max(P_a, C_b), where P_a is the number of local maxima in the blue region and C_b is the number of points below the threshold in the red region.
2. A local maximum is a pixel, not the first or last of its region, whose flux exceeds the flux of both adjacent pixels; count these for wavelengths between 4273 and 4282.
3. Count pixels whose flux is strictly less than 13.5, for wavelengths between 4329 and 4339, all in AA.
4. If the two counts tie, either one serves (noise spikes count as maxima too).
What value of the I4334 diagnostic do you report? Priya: 6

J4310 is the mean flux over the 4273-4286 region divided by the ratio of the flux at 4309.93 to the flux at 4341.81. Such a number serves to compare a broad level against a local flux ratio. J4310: 14.1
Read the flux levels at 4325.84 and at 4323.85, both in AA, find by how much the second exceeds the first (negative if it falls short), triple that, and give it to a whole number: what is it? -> -4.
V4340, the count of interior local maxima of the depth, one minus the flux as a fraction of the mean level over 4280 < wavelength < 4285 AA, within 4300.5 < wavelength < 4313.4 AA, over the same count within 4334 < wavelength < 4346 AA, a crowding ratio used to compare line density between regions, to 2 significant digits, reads 1.7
